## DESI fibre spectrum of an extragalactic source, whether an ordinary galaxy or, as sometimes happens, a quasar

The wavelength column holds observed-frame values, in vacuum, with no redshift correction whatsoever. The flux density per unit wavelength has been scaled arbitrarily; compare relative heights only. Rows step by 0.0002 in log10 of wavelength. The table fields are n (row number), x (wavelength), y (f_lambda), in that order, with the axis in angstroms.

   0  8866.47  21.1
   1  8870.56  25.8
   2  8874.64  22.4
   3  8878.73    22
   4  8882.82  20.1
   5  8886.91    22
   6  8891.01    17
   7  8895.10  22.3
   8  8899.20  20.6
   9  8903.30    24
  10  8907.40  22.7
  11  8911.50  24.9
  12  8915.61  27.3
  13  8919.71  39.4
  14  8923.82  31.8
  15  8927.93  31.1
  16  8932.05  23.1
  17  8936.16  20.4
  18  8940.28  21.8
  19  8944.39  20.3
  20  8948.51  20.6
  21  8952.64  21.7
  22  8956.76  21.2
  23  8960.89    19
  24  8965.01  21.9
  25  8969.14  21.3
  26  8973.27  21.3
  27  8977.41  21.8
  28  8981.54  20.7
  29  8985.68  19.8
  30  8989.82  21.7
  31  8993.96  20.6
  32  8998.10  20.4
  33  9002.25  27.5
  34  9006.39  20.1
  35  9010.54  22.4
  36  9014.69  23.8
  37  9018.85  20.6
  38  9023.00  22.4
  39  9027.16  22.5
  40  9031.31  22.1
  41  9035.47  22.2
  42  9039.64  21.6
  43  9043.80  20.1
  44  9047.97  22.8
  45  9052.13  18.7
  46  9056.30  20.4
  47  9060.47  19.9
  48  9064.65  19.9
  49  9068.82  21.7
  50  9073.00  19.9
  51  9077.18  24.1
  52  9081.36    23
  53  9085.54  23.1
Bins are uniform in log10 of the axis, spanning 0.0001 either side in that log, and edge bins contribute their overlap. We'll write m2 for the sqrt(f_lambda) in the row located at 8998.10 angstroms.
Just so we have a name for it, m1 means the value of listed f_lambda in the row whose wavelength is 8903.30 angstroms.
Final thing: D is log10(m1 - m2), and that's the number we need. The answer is 1.29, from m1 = 24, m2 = 4.52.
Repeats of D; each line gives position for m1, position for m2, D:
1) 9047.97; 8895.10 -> 1.26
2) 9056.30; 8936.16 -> 1.20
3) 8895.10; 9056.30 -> 1.25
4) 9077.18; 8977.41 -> 1.29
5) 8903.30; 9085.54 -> 1.28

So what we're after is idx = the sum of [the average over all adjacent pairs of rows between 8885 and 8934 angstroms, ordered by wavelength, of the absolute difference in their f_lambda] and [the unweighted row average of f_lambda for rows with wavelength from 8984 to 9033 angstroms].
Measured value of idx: 26.5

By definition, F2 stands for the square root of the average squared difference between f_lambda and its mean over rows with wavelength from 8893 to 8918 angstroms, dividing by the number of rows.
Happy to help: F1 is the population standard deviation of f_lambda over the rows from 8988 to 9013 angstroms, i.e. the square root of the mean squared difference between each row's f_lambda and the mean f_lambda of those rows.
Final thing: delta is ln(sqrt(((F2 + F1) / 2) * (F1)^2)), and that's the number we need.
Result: 1.4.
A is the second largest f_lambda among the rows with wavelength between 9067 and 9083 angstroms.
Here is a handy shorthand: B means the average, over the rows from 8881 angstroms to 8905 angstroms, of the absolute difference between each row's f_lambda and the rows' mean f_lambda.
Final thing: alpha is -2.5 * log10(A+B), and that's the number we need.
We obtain -3.48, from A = 23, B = 1.8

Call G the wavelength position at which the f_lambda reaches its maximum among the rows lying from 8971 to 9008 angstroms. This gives 9002.25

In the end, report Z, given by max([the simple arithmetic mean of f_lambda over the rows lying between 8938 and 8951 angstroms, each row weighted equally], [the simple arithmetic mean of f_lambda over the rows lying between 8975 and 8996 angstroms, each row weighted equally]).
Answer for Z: 20.9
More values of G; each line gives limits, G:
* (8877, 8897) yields 8895.10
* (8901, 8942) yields 8919.71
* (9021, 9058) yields 9047.97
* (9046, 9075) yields 9047.97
